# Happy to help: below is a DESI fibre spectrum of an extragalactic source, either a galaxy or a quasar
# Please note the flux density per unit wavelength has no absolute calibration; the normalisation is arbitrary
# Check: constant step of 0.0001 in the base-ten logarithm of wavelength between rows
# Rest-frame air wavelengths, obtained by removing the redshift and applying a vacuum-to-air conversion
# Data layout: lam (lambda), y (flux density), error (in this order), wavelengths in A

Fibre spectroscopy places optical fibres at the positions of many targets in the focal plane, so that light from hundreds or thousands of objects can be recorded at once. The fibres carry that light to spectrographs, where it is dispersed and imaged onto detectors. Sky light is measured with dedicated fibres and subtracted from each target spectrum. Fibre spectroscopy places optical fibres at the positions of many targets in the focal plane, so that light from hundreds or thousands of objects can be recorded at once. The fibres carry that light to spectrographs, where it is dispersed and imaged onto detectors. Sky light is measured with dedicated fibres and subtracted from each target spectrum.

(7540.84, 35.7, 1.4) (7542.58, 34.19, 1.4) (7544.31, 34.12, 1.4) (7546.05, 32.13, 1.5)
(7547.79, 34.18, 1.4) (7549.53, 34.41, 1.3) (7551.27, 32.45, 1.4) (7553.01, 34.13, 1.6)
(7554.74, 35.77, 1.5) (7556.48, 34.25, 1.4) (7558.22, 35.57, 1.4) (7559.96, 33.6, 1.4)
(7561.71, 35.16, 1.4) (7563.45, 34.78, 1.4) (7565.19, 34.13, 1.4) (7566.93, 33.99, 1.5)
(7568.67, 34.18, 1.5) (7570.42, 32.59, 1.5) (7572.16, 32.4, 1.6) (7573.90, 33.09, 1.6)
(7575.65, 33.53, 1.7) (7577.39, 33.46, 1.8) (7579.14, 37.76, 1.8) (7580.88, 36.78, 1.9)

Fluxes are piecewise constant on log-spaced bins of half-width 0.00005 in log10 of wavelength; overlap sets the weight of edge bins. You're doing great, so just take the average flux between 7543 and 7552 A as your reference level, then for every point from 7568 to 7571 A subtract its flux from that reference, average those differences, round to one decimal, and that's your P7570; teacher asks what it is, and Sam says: 0.1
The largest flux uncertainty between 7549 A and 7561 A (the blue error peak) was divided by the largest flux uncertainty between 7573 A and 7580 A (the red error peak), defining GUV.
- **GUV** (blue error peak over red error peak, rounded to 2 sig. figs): 0.89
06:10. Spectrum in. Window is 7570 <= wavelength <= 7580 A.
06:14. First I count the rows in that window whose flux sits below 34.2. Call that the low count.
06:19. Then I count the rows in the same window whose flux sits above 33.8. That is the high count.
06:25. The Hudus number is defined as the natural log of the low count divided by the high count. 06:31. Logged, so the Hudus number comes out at 1.6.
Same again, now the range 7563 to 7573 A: 0.2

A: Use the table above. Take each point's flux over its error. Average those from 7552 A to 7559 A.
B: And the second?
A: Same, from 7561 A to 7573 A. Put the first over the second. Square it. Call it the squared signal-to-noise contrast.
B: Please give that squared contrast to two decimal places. 1.06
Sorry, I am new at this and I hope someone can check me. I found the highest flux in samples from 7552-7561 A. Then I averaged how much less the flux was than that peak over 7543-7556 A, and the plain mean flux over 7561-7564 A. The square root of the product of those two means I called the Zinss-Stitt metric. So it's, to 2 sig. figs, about 8.1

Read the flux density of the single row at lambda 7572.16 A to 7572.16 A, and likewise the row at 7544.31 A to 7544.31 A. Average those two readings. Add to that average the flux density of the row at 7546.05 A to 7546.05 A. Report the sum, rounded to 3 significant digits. 65.4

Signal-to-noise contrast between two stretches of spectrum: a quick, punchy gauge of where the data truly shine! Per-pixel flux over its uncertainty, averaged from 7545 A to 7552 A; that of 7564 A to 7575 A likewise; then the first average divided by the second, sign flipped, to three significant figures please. -1.08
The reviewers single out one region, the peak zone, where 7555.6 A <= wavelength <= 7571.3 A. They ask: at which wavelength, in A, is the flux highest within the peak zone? 7558.22 A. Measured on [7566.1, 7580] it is 7579.14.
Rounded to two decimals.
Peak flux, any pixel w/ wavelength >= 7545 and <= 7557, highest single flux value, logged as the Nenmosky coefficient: 35.77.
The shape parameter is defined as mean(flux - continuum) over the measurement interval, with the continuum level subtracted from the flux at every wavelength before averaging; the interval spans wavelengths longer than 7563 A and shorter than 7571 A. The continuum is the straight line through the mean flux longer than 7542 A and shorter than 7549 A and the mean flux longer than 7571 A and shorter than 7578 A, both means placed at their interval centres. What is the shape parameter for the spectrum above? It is 0.7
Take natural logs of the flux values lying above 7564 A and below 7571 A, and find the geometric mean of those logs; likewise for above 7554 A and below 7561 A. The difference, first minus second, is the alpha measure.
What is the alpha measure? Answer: -0.031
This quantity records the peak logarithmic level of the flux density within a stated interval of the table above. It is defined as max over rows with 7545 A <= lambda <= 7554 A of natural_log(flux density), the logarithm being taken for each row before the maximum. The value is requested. 3.54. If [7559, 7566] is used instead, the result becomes 3.56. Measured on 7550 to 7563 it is 3.58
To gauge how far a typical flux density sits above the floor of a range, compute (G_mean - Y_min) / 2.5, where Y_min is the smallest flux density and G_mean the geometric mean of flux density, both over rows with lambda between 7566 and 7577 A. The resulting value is 0.36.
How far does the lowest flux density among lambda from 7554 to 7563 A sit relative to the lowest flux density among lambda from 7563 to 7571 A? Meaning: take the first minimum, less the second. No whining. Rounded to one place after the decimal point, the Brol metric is 1.0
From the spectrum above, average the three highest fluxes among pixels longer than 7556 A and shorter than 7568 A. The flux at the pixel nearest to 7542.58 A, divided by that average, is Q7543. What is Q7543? 0.97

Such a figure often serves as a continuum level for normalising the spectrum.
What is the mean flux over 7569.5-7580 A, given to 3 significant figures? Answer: 33.8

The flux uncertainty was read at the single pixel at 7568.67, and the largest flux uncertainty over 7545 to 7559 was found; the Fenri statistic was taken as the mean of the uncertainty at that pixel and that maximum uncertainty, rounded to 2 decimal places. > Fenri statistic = 1.55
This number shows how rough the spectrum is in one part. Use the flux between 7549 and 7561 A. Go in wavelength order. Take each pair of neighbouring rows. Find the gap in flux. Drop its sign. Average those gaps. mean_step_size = 1.68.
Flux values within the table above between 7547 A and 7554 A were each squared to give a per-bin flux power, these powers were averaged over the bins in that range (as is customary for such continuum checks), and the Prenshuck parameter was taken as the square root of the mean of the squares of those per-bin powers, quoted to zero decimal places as 1144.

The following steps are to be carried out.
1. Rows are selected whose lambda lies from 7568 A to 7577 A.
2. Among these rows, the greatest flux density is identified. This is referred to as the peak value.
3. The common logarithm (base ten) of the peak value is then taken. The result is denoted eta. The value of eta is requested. 1.534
